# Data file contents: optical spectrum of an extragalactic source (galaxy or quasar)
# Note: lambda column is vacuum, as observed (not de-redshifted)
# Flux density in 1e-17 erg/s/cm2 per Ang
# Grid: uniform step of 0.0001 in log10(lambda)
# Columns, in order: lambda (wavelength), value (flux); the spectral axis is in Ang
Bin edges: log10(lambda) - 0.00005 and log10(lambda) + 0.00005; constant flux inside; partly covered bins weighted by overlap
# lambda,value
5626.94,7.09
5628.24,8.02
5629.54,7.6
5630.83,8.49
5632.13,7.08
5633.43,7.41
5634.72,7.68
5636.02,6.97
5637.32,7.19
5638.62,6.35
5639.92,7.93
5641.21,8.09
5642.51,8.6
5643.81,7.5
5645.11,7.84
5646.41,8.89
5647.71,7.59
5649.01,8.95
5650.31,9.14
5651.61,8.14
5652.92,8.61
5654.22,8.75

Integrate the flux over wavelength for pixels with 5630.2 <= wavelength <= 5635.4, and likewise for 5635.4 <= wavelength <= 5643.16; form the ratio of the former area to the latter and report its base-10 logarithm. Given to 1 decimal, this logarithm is -0.2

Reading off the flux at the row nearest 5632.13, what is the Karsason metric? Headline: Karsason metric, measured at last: 7.08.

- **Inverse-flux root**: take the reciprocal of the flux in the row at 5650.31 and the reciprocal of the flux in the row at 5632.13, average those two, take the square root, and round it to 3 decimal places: 0.354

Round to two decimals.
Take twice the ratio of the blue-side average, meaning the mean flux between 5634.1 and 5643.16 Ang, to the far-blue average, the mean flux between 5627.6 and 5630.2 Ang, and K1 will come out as 1.93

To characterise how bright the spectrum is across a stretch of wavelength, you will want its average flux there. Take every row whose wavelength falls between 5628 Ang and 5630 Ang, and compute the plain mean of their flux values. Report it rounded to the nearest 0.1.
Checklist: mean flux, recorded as 7.8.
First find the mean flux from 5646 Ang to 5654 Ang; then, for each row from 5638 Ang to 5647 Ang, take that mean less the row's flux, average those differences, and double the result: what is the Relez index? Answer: 1.3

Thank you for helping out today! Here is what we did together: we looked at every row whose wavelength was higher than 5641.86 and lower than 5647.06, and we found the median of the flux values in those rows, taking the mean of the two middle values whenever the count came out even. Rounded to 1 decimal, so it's 8.2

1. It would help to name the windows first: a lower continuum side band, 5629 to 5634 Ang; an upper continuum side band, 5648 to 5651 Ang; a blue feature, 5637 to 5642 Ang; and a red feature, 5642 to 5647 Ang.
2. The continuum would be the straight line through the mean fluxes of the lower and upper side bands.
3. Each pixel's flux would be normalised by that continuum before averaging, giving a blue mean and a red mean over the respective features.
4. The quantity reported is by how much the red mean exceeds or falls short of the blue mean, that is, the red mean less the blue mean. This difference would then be 0.05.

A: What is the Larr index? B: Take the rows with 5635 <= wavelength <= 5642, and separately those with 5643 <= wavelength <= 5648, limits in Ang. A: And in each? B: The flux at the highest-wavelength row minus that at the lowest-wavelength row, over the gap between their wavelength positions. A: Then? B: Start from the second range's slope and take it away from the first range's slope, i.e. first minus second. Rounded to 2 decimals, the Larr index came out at 0.19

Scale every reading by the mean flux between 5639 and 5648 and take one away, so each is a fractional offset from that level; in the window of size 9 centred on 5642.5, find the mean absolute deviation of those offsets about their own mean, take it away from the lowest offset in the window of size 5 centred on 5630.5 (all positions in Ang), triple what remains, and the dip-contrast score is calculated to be -0.57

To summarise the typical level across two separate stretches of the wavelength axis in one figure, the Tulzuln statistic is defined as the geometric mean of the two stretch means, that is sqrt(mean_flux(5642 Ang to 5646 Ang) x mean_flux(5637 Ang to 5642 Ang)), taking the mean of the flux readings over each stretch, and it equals 7.7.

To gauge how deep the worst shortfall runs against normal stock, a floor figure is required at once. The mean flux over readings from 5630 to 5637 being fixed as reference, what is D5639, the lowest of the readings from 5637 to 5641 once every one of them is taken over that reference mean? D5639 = 0.84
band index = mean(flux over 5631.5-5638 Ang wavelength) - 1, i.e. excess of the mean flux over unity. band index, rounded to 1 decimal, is 6.3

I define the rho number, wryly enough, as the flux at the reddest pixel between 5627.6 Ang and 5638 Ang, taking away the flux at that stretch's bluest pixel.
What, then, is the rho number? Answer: -0.8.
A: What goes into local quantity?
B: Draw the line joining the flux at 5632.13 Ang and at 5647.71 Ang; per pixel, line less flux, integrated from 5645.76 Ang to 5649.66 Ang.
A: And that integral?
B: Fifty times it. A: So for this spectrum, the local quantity -173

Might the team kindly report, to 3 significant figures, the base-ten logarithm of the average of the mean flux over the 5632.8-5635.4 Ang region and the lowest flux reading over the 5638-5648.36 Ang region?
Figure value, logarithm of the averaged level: 0.842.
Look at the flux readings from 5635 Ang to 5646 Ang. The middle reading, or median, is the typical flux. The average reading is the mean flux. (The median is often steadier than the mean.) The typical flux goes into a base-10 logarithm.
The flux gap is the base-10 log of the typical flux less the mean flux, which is -6.7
